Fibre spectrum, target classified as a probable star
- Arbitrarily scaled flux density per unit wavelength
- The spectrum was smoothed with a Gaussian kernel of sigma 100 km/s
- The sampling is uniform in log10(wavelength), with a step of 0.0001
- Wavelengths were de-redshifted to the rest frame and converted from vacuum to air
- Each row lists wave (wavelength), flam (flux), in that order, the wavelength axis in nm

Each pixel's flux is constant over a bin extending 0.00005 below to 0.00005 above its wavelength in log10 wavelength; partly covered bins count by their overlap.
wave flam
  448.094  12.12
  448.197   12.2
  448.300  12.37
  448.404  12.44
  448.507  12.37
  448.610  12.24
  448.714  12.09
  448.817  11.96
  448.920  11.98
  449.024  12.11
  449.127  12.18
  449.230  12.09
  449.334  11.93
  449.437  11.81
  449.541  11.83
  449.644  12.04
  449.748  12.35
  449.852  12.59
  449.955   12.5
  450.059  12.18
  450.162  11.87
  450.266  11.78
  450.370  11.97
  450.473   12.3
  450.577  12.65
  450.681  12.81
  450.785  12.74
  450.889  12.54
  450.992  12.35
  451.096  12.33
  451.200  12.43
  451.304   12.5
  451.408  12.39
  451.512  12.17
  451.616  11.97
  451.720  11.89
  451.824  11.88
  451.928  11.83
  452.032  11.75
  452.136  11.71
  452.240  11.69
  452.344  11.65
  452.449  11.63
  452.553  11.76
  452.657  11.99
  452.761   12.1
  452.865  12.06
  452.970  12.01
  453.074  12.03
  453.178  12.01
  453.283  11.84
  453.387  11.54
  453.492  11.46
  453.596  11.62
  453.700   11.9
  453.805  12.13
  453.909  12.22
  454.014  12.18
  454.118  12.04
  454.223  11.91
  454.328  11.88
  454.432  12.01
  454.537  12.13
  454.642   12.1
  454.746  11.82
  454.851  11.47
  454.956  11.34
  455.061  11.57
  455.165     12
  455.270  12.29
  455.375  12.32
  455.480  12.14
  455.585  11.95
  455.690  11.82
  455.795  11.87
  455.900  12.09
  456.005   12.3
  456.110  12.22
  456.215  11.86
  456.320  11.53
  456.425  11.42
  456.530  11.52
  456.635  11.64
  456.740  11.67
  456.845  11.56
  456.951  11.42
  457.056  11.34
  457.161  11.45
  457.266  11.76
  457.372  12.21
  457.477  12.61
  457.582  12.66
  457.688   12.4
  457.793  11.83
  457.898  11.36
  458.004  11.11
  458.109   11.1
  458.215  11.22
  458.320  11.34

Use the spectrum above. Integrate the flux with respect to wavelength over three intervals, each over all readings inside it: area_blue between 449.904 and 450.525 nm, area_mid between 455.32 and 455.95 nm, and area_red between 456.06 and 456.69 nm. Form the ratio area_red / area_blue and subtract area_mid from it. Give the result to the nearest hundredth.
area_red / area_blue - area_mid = -6.59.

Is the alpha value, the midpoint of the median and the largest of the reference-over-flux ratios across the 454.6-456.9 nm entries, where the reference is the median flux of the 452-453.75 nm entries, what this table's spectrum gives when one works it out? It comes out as 1.02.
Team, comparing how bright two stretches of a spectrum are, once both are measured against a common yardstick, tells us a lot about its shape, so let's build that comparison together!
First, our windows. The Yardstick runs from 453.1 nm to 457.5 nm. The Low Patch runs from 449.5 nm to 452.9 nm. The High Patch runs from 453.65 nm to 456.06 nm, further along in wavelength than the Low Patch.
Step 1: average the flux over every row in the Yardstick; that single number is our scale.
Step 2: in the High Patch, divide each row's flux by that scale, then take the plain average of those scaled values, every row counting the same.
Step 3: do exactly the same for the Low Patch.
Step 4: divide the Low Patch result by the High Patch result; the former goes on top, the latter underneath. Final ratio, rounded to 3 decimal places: 1.013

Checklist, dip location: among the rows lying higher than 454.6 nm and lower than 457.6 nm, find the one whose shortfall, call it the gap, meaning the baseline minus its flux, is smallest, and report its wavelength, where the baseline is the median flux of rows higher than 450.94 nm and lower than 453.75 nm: 457.582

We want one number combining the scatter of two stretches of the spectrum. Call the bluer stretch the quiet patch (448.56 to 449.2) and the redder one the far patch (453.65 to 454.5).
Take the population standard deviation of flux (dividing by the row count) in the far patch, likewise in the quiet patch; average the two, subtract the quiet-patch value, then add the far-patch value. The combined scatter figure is 0.14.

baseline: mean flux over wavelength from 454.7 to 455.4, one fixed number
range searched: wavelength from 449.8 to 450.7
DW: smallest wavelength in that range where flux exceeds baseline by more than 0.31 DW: 449.852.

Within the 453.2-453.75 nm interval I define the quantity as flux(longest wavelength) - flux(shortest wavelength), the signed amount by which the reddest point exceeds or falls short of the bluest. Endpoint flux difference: 0.1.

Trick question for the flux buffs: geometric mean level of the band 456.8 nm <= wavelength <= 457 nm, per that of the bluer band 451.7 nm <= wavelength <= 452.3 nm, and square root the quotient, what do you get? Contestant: 0.99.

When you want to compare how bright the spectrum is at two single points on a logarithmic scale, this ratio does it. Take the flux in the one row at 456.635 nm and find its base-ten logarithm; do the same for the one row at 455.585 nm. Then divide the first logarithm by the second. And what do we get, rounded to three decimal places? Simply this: 0.989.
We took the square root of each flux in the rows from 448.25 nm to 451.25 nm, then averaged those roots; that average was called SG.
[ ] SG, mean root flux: 3.50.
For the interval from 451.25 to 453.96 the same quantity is 3.45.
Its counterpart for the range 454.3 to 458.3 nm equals 3.44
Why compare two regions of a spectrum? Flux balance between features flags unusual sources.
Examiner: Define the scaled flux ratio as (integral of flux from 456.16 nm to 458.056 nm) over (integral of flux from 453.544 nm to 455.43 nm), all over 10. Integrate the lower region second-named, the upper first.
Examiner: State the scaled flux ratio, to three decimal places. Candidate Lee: 0.099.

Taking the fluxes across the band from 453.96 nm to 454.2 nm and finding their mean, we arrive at 12.1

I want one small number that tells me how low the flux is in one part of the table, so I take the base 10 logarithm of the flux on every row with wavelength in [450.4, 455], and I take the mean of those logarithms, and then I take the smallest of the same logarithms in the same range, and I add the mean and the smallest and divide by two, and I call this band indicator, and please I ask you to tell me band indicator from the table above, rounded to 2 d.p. 1.07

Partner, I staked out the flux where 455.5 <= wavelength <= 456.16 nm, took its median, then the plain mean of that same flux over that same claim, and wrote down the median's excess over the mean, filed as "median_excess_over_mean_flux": -0.02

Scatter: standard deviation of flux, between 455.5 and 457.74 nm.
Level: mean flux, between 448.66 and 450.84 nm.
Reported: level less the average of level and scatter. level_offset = 5.89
